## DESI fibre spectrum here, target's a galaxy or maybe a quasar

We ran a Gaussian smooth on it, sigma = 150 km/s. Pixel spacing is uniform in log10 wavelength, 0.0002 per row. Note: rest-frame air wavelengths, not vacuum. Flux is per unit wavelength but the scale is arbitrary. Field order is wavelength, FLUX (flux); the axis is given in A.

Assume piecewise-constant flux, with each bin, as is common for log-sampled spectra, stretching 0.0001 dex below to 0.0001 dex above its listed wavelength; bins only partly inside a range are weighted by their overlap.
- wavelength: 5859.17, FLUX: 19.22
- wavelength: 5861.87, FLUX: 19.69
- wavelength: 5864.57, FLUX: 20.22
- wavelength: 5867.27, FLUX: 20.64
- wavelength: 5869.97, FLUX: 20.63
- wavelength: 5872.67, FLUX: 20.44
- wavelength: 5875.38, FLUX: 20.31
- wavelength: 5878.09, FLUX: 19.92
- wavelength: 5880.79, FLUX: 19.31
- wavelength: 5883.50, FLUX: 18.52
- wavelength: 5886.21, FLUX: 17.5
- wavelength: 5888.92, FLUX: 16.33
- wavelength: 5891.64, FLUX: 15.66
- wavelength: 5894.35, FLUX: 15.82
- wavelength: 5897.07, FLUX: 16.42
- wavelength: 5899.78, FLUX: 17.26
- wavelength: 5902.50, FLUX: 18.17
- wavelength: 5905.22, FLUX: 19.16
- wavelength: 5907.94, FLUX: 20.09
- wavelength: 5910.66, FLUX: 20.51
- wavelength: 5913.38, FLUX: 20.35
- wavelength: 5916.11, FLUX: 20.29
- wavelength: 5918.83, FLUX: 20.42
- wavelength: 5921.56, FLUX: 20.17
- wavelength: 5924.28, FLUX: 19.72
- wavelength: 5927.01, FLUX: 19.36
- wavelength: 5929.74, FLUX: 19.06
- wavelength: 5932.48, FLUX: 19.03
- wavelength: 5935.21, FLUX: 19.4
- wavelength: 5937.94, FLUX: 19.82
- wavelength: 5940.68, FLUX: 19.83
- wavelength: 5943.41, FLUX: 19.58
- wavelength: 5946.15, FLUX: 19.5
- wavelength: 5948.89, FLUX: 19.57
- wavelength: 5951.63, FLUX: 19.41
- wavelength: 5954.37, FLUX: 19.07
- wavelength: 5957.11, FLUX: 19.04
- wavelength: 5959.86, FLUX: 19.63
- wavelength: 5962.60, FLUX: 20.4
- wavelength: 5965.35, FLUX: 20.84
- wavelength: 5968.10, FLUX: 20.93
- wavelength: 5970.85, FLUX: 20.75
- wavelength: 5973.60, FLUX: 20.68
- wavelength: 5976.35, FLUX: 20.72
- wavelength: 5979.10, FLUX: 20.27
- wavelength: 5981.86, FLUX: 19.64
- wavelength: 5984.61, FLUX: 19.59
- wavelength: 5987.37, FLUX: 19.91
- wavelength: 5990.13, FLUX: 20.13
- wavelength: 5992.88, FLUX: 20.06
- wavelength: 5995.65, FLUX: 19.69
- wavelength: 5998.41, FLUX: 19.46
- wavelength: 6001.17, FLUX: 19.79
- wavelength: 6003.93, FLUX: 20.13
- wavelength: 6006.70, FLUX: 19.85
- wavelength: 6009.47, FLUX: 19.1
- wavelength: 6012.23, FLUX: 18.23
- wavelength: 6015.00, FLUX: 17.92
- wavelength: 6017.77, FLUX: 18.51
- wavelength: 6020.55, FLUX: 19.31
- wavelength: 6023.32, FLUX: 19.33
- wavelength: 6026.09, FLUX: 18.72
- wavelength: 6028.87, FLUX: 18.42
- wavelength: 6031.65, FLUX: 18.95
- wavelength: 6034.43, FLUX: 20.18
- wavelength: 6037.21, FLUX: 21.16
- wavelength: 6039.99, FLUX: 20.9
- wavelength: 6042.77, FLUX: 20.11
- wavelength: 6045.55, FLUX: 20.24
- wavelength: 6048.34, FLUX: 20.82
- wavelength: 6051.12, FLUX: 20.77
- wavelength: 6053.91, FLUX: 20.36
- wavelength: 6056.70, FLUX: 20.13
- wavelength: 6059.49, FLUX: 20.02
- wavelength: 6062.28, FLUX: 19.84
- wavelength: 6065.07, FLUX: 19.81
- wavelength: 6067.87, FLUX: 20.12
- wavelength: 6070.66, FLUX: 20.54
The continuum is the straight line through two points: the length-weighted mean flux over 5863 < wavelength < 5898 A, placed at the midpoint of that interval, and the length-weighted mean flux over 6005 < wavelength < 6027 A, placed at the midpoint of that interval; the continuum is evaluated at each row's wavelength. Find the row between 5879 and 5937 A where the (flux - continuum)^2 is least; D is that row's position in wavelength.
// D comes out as 5883.50 A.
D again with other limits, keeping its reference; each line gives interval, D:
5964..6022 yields 6009.47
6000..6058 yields 6031.65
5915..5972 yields 5957.11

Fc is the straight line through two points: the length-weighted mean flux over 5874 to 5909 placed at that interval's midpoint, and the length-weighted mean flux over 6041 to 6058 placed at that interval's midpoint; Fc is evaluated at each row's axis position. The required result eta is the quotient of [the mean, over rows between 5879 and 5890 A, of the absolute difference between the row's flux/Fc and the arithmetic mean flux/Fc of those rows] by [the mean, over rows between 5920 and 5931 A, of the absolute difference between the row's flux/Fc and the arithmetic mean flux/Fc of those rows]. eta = 2.6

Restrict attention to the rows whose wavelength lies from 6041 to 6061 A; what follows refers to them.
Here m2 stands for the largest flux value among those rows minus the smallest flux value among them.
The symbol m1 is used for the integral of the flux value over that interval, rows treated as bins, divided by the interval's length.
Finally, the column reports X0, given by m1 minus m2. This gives 19.6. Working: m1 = 20.4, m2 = 0.80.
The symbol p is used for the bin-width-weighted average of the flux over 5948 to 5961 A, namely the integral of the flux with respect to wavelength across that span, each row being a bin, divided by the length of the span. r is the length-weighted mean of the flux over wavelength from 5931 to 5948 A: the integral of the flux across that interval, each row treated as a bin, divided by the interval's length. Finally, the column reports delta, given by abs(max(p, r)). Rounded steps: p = 19.3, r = 19.5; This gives 19.5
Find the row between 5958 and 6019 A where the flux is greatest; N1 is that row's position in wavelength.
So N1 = 5968.10 A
